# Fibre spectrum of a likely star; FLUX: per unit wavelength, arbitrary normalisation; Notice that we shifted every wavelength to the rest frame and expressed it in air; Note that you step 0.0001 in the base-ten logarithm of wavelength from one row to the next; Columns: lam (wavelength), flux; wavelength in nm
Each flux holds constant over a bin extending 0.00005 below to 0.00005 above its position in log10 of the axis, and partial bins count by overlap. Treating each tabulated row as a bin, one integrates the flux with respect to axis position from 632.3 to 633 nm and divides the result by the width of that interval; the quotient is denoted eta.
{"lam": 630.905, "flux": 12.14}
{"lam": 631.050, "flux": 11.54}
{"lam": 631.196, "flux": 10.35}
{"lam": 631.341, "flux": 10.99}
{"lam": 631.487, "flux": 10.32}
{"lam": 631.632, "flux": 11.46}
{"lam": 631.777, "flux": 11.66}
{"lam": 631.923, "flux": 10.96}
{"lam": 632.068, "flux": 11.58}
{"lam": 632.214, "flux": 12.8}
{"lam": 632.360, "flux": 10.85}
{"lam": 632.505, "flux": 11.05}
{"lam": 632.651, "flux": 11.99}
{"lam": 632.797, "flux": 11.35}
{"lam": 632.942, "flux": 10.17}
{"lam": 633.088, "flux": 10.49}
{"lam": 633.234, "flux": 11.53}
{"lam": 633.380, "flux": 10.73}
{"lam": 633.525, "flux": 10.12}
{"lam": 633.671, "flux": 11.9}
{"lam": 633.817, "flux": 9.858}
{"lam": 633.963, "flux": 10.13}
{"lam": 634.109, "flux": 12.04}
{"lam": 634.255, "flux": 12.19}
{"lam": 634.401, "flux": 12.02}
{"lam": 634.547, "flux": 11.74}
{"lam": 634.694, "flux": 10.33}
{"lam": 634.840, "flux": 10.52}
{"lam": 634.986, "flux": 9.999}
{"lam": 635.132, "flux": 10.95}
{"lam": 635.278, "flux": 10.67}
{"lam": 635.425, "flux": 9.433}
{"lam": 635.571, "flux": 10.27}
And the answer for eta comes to 11.1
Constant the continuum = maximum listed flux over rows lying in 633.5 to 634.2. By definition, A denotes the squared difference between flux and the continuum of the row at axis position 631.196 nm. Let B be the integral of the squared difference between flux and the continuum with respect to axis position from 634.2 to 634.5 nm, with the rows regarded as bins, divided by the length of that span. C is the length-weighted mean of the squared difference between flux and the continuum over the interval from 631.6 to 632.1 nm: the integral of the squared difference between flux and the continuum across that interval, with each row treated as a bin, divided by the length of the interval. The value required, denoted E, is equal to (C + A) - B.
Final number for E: 3.3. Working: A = 3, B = 0.0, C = 0.5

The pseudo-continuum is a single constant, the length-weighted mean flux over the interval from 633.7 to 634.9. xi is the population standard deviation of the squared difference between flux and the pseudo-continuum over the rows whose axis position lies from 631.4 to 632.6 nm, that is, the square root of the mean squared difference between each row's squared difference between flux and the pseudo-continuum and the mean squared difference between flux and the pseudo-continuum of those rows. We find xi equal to 0.88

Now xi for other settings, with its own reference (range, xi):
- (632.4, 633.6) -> 0.38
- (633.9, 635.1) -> 0.31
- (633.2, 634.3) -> 0.47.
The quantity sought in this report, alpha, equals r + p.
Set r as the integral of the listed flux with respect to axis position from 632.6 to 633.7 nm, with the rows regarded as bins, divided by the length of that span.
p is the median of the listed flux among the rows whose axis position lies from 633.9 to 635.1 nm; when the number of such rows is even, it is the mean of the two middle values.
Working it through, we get 22.1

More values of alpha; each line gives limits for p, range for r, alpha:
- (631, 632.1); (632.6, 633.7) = 22.2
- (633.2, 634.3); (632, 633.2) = 22.4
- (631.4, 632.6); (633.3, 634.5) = 22.4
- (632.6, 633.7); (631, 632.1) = 22.1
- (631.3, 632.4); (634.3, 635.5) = 22.0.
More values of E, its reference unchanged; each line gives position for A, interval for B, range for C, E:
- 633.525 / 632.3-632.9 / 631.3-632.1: 3.9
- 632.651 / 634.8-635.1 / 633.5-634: -0.1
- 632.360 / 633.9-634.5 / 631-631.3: 2.2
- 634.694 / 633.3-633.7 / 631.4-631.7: 2.6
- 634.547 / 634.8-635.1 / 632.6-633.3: -1.6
